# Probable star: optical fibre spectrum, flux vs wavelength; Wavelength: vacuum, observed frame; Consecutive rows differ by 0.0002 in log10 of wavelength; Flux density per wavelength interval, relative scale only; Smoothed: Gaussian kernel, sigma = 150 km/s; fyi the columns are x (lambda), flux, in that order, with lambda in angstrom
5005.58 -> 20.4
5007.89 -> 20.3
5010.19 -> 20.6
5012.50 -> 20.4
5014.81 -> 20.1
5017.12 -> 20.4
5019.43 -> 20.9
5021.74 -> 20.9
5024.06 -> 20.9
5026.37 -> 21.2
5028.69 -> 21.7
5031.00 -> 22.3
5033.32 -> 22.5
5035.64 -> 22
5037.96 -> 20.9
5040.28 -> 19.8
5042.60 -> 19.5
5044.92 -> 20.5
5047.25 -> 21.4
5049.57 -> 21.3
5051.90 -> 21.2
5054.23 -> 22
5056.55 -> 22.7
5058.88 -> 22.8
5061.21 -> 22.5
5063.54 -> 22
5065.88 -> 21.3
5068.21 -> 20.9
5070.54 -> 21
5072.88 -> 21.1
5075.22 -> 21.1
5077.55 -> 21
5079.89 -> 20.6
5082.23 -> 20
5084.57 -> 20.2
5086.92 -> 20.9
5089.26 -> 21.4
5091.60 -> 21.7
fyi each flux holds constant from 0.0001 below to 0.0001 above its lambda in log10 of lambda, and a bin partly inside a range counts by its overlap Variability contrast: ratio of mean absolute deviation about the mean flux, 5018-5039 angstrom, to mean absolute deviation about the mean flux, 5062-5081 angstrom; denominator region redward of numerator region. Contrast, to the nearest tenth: 2.2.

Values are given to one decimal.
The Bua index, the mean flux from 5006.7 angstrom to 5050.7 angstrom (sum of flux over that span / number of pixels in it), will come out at 20.9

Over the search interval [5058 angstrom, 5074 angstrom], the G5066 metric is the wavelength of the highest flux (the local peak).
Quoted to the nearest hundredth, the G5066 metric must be 5058.88 angstrom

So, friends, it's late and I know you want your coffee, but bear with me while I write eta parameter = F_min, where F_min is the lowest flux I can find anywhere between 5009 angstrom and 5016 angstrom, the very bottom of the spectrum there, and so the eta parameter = 20.1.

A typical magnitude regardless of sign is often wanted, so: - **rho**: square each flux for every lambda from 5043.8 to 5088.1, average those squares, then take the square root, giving 21.3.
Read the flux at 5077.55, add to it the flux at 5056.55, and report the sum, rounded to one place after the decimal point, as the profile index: 43.7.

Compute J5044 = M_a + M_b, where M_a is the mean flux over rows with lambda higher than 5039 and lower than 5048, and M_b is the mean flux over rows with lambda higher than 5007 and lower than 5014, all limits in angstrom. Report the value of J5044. 40.7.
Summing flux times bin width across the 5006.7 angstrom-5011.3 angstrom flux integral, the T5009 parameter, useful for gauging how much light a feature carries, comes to 94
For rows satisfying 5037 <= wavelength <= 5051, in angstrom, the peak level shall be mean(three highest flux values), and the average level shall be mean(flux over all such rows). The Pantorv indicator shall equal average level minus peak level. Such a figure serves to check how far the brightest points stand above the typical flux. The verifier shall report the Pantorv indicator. -0.63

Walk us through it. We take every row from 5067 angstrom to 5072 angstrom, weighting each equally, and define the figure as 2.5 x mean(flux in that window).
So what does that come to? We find 52.4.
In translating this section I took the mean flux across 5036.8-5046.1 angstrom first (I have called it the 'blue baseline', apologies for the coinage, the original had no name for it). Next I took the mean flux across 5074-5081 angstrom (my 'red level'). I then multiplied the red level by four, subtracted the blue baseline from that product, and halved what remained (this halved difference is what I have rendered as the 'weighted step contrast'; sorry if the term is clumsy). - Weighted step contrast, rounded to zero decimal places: 32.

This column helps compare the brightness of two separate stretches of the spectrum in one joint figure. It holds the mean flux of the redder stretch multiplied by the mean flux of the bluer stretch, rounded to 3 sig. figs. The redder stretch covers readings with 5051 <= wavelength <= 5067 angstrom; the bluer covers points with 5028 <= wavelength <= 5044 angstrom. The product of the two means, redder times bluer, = 469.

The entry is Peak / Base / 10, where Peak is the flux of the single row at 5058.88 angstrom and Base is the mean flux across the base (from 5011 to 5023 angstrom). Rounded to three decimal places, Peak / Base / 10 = 0.111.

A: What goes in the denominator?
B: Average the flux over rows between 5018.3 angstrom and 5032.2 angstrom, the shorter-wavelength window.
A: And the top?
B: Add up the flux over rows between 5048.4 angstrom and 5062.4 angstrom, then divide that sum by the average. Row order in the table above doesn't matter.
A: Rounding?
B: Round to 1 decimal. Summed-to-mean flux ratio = 6.2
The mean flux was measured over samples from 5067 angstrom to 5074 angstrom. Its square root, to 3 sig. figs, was 4.58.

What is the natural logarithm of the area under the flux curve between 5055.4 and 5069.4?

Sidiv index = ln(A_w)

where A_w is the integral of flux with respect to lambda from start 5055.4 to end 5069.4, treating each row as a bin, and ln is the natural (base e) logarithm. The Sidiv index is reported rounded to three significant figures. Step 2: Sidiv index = 5.73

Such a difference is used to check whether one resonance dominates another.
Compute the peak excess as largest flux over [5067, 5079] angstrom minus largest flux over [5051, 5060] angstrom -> -1.7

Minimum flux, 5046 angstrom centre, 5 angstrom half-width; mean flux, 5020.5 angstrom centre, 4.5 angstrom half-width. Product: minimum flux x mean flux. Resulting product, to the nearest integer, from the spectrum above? 405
